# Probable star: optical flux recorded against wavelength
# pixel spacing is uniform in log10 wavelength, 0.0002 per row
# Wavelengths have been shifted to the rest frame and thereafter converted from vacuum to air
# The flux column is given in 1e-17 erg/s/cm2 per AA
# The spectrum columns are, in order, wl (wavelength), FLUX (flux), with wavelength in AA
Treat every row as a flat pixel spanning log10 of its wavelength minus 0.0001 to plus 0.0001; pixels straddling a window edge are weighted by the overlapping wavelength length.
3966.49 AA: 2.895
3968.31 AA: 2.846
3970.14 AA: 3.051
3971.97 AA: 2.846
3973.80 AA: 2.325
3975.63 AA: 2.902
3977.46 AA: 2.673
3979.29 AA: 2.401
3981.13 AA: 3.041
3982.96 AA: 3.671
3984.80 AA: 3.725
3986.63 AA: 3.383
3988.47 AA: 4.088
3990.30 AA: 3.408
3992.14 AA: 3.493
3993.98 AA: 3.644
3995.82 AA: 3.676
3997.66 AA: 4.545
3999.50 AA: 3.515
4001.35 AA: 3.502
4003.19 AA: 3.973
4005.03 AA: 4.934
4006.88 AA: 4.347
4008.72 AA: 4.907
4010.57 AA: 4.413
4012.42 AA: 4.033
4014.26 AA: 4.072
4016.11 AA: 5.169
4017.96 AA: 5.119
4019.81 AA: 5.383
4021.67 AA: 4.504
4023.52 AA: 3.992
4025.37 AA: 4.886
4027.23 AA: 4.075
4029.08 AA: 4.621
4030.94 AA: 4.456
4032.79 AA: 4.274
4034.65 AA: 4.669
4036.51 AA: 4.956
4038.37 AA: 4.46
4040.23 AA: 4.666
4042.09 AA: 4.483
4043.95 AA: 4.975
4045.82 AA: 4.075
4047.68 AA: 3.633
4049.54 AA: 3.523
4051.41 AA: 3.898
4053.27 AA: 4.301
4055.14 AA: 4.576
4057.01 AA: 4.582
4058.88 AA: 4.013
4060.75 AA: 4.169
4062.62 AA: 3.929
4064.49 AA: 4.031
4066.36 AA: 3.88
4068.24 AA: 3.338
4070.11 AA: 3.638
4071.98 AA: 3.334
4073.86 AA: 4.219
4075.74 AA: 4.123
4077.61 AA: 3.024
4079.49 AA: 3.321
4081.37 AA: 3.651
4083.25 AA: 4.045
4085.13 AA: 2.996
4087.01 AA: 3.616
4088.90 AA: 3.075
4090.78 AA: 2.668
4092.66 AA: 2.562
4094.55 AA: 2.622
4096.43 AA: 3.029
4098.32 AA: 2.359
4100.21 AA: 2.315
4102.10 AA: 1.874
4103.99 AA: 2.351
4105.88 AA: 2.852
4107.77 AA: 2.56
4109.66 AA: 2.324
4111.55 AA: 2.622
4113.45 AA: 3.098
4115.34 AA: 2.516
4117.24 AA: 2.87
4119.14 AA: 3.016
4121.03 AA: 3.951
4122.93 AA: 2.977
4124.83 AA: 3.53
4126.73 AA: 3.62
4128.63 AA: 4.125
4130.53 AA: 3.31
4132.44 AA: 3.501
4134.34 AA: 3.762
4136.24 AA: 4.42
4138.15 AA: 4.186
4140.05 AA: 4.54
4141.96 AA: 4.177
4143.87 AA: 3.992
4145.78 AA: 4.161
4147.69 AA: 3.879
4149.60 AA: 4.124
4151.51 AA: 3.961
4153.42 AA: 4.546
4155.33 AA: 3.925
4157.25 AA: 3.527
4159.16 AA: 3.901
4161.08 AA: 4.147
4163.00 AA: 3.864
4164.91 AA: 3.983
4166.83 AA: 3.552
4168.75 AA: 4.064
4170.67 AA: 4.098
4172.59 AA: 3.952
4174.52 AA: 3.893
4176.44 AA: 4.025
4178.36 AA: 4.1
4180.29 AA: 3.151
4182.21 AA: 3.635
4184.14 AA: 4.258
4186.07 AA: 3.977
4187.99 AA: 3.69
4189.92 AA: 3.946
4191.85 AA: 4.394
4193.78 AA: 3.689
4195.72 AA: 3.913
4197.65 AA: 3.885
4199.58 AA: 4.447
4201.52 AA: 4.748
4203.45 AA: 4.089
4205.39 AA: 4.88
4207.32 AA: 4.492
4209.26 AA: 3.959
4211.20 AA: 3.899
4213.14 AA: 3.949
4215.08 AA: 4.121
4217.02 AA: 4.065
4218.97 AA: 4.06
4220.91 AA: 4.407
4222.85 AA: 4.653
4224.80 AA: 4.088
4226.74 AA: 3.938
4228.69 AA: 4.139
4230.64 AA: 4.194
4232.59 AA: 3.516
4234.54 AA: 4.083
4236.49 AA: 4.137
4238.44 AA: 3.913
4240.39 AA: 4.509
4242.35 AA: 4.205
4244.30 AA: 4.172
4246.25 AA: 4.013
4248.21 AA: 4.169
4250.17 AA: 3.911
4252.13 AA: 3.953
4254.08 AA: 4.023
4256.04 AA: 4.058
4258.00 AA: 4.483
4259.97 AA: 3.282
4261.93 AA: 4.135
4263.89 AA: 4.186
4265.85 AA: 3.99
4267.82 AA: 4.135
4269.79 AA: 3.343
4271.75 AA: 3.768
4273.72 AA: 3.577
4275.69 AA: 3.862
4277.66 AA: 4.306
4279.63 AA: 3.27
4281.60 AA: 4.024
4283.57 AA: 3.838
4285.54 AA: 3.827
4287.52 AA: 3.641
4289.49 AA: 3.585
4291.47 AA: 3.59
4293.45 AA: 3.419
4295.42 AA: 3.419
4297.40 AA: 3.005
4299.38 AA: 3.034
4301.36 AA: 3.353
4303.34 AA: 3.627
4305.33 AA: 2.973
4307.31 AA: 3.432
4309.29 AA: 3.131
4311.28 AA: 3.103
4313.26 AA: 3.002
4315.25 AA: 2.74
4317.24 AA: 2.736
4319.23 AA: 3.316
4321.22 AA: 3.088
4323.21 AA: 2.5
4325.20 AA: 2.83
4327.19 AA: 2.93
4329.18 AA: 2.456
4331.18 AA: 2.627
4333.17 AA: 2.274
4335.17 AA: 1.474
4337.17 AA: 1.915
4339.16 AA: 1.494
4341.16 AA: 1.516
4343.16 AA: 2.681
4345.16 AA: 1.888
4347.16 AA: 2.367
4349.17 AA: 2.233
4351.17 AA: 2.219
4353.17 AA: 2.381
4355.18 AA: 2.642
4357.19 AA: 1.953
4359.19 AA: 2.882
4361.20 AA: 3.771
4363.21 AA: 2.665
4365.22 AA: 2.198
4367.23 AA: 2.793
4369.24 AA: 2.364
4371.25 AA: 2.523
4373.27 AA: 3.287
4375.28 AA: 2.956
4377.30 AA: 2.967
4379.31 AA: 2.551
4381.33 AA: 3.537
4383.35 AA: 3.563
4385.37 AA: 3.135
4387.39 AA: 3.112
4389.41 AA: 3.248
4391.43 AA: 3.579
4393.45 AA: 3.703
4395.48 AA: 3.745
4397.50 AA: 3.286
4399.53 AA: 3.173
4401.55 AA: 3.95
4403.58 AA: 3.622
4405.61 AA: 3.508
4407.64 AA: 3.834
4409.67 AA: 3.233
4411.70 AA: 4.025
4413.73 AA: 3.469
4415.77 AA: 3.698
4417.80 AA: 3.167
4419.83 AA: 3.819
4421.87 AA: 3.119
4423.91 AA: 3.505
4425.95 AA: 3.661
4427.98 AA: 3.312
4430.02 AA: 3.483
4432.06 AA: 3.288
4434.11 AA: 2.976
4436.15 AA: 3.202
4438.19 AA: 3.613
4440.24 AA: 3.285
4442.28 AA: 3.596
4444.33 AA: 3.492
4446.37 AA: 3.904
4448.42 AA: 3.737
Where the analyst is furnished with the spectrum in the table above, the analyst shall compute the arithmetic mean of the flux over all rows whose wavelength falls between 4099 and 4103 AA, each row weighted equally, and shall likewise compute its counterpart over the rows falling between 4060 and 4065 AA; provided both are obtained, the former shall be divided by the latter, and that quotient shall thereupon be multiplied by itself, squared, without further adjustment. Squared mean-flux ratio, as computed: 0.27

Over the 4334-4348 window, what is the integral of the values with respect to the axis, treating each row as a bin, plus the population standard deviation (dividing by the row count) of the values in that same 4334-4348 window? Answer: 27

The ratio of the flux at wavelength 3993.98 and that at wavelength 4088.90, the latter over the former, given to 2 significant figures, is 0.84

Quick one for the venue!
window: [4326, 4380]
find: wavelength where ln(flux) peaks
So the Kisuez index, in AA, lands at 4361.20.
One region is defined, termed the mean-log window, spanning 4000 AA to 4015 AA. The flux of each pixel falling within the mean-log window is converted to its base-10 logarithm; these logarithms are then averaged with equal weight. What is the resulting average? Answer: 0.63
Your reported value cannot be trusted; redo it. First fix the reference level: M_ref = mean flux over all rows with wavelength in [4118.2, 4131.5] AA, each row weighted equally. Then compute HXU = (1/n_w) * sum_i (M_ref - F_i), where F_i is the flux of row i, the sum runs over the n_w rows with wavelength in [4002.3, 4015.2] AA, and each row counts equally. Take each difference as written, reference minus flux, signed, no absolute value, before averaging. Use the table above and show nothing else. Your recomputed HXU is -0.9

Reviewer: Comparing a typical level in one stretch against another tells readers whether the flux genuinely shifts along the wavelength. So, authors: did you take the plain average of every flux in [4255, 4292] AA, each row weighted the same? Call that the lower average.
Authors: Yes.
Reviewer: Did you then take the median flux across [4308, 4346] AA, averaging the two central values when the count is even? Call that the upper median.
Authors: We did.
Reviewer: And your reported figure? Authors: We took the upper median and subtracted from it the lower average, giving -1.2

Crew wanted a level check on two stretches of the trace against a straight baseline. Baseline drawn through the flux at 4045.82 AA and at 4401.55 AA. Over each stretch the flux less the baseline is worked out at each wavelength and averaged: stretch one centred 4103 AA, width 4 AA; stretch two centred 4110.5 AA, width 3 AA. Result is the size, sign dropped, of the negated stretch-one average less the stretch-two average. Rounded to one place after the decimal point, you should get 3.5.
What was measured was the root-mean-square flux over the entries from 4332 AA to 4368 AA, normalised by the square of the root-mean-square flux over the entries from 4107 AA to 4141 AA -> 0.20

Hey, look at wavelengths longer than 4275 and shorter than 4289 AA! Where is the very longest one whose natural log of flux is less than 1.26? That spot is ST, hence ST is 4279.63 AA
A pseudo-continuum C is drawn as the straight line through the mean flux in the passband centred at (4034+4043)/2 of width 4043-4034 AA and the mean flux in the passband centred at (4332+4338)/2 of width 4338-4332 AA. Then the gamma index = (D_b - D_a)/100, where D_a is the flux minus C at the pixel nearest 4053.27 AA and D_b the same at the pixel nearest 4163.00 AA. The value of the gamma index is 0.0058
